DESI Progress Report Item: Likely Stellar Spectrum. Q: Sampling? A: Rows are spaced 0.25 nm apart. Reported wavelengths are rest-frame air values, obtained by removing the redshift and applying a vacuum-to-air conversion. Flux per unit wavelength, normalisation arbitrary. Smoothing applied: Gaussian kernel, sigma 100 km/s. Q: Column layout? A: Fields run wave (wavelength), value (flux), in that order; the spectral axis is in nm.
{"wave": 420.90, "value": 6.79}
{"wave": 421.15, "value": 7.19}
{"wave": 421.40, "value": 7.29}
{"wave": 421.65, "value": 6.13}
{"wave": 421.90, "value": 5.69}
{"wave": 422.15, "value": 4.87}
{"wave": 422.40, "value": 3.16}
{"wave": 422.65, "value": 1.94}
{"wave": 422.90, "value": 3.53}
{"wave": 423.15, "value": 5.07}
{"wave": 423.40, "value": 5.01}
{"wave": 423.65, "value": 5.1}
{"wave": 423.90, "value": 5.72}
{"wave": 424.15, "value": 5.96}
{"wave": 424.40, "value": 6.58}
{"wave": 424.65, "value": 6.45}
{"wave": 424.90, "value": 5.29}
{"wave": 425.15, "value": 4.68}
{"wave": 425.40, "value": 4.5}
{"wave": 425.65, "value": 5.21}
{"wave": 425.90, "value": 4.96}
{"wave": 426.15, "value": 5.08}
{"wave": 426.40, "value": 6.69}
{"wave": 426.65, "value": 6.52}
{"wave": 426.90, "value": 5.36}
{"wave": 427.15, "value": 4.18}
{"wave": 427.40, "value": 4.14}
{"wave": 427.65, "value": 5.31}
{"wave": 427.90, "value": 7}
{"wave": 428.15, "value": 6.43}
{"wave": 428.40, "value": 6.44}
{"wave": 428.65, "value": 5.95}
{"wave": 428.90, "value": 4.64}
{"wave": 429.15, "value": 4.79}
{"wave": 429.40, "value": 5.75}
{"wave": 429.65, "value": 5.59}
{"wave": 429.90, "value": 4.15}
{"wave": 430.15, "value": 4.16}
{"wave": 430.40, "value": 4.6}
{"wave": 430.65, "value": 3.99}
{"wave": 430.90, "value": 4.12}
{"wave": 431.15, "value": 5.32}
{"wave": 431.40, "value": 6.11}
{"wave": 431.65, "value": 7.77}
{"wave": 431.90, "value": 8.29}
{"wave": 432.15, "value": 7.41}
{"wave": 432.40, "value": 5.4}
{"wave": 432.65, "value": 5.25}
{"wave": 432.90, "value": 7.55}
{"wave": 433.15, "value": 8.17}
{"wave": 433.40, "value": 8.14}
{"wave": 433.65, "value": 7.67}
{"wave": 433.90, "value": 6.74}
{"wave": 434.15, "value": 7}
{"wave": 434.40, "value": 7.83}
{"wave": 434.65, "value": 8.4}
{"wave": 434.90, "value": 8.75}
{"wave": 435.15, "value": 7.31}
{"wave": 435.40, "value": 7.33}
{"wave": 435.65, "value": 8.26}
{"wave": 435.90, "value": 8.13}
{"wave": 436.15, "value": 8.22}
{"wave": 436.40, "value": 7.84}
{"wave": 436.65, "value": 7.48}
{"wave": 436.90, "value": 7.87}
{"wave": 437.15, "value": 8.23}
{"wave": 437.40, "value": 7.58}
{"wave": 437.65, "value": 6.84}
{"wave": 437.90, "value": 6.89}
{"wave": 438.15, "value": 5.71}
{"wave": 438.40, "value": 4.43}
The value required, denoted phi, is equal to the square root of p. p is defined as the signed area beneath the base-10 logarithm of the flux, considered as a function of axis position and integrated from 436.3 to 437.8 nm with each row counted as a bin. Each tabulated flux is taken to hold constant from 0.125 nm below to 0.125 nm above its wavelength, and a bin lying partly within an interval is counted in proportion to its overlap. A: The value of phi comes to 1.15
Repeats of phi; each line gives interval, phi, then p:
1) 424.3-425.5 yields 0.94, 0.88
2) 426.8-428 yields 0.92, 0.85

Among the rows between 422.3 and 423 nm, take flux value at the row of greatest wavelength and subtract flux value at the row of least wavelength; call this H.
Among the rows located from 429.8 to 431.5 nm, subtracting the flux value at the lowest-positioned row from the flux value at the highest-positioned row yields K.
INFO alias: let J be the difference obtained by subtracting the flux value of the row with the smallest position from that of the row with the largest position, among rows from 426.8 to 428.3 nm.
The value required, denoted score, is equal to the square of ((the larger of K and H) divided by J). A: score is 3.4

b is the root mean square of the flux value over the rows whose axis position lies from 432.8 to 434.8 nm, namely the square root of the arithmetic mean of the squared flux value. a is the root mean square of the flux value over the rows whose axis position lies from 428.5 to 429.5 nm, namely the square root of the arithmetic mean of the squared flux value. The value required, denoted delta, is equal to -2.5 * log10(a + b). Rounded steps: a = 5.3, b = 7.7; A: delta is -2.79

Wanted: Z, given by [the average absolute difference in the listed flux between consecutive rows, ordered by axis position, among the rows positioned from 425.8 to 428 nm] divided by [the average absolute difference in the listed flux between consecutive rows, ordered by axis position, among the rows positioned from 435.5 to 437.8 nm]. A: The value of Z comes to 2.3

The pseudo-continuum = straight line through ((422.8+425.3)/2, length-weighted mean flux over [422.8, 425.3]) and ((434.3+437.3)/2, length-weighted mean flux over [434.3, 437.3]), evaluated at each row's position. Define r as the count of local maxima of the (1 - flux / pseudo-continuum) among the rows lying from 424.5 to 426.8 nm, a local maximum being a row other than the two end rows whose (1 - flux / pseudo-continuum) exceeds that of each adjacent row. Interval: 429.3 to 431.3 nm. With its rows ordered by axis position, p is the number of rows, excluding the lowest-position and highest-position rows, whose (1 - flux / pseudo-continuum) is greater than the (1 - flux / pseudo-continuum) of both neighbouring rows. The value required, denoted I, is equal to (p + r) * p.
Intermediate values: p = 2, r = 2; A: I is 8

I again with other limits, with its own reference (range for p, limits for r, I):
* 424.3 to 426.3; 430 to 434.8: 10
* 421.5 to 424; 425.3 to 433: 16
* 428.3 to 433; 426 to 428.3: 20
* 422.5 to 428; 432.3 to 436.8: 32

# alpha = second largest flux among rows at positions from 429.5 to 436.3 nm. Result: 8.4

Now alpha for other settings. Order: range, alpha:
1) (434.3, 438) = 8.4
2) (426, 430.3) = 6.69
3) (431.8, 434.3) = 8.17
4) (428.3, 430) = 5.95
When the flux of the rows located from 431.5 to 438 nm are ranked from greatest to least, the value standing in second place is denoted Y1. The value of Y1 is 8.4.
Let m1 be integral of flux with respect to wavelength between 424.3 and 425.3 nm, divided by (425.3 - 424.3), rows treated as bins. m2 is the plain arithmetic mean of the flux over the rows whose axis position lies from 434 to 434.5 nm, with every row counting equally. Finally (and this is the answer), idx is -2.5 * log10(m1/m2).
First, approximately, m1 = 5.7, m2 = 7.4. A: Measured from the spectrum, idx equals 0.3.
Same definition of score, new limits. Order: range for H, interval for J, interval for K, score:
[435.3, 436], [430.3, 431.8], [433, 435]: 0.1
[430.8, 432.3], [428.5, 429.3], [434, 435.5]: 8.0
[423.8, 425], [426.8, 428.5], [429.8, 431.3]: 1.2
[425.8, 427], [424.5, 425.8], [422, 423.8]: 0.1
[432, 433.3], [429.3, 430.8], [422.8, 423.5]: 0.7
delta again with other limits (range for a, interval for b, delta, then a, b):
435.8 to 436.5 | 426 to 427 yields -2.87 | 8.1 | 6.0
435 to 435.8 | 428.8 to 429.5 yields -2.76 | 7.6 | 5.1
